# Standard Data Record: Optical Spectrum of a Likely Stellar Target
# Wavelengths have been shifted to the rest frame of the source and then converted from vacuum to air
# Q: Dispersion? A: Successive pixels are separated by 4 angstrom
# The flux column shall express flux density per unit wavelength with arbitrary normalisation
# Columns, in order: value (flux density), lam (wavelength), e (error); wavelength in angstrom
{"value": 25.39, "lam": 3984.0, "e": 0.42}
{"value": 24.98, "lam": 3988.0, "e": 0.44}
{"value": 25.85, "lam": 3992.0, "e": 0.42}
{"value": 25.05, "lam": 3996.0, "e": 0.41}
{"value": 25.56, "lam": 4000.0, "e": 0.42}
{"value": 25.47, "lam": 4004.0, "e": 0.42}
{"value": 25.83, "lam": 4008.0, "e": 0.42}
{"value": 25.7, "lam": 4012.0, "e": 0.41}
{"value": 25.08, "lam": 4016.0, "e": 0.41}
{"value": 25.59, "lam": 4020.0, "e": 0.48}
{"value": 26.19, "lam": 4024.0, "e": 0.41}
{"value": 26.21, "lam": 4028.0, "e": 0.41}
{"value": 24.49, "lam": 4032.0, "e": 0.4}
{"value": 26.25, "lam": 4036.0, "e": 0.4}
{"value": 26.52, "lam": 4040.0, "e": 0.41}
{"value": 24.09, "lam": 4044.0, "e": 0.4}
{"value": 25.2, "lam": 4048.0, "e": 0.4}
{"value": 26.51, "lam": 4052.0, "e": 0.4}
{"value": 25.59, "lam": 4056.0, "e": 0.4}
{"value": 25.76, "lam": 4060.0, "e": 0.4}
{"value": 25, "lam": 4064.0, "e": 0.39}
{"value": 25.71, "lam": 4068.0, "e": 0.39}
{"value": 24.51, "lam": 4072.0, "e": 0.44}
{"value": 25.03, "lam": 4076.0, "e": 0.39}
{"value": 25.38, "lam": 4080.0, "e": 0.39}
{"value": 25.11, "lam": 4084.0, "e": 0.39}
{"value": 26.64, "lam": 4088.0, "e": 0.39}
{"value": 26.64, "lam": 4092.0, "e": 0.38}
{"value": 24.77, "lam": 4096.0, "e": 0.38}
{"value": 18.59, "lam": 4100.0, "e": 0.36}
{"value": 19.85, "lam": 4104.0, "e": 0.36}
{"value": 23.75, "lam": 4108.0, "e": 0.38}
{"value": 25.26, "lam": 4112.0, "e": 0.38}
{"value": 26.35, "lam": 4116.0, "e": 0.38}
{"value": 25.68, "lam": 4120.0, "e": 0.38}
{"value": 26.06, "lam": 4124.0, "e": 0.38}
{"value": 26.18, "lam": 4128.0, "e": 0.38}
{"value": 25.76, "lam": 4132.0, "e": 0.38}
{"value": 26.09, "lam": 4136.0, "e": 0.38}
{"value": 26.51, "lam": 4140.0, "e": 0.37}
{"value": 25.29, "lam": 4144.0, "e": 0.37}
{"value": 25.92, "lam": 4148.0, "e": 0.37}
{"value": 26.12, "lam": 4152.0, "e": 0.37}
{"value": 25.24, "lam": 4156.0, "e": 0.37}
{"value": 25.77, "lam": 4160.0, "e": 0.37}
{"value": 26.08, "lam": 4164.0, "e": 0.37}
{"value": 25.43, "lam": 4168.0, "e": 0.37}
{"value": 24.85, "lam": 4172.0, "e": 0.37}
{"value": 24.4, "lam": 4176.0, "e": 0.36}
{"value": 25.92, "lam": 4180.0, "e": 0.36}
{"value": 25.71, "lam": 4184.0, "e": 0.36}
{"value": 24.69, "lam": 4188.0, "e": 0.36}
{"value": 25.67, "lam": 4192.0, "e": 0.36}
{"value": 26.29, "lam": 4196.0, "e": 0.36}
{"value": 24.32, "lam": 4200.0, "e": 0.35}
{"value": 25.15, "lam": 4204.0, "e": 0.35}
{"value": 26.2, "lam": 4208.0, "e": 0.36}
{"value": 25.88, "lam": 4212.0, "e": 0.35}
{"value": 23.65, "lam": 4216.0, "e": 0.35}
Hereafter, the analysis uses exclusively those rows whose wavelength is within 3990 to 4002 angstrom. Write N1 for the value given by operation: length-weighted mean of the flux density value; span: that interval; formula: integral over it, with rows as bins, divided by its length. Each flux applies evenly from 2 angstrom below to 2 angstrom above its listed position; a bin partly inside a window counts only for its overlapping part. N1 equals 25.5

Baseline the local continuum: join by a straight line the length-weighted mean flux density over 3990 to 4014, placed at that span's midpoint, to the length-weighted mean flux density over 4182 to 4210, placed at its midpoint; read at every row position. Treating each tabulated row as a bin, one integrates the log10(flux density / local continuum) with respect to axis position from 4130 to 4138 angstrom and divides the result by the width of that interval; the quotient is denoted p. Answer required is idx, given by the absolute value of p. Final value 0.008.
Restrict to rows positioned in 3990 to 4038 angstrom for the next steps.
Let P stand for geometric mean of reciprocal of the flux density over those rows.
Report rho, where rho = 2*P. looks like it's 0.0781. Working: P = 0.0391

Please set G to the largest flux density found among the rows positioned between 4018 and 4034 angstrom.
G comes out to 26.21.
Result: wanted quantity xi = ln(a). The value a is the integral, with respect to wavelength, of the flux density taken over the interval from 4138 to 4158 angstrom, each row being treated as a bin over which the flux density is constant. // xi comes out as 6.25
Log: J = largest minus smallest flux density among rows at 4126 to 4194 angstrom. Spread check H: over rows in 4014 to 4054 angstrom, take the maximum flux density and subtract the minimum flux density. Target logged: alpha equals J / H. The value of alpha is 0.9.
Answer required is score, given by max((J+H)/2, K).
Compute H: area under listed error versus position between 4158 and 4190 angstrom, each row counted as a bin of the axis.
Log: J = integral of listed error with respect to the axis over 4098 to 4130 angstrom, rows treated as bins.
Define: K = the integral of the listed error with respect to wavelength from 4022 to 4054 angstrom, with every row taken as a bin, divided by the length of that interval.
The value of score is 11.8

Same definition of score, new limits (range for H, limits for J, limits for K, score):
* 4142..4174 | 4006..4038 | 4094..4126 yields 12.6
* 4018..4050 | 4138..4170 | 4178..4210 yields 12.5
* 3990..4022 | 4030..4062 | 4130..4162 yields 13.2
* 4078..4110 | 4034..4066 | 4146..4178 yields 12.5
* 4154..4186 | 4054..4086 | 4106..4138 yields 12.2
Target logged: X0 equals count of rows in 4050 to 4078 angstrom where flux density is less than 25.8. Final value 6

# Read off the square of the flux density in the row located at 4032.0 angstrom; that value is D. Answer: 600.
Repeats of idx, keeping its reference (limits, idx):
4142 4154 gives 0.005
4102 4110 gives 0.070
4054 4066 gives 0.001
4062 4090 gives 0.003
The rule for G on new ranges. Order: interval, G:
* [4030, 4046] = 26.52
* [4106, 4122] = 26.35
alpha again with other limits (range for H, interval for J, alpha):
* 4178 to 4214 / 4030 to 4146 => 4.1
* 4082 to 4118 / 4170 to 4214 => 0.2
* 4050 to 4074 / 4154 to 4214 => 1.0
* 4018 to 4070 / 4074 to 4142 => 3.3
